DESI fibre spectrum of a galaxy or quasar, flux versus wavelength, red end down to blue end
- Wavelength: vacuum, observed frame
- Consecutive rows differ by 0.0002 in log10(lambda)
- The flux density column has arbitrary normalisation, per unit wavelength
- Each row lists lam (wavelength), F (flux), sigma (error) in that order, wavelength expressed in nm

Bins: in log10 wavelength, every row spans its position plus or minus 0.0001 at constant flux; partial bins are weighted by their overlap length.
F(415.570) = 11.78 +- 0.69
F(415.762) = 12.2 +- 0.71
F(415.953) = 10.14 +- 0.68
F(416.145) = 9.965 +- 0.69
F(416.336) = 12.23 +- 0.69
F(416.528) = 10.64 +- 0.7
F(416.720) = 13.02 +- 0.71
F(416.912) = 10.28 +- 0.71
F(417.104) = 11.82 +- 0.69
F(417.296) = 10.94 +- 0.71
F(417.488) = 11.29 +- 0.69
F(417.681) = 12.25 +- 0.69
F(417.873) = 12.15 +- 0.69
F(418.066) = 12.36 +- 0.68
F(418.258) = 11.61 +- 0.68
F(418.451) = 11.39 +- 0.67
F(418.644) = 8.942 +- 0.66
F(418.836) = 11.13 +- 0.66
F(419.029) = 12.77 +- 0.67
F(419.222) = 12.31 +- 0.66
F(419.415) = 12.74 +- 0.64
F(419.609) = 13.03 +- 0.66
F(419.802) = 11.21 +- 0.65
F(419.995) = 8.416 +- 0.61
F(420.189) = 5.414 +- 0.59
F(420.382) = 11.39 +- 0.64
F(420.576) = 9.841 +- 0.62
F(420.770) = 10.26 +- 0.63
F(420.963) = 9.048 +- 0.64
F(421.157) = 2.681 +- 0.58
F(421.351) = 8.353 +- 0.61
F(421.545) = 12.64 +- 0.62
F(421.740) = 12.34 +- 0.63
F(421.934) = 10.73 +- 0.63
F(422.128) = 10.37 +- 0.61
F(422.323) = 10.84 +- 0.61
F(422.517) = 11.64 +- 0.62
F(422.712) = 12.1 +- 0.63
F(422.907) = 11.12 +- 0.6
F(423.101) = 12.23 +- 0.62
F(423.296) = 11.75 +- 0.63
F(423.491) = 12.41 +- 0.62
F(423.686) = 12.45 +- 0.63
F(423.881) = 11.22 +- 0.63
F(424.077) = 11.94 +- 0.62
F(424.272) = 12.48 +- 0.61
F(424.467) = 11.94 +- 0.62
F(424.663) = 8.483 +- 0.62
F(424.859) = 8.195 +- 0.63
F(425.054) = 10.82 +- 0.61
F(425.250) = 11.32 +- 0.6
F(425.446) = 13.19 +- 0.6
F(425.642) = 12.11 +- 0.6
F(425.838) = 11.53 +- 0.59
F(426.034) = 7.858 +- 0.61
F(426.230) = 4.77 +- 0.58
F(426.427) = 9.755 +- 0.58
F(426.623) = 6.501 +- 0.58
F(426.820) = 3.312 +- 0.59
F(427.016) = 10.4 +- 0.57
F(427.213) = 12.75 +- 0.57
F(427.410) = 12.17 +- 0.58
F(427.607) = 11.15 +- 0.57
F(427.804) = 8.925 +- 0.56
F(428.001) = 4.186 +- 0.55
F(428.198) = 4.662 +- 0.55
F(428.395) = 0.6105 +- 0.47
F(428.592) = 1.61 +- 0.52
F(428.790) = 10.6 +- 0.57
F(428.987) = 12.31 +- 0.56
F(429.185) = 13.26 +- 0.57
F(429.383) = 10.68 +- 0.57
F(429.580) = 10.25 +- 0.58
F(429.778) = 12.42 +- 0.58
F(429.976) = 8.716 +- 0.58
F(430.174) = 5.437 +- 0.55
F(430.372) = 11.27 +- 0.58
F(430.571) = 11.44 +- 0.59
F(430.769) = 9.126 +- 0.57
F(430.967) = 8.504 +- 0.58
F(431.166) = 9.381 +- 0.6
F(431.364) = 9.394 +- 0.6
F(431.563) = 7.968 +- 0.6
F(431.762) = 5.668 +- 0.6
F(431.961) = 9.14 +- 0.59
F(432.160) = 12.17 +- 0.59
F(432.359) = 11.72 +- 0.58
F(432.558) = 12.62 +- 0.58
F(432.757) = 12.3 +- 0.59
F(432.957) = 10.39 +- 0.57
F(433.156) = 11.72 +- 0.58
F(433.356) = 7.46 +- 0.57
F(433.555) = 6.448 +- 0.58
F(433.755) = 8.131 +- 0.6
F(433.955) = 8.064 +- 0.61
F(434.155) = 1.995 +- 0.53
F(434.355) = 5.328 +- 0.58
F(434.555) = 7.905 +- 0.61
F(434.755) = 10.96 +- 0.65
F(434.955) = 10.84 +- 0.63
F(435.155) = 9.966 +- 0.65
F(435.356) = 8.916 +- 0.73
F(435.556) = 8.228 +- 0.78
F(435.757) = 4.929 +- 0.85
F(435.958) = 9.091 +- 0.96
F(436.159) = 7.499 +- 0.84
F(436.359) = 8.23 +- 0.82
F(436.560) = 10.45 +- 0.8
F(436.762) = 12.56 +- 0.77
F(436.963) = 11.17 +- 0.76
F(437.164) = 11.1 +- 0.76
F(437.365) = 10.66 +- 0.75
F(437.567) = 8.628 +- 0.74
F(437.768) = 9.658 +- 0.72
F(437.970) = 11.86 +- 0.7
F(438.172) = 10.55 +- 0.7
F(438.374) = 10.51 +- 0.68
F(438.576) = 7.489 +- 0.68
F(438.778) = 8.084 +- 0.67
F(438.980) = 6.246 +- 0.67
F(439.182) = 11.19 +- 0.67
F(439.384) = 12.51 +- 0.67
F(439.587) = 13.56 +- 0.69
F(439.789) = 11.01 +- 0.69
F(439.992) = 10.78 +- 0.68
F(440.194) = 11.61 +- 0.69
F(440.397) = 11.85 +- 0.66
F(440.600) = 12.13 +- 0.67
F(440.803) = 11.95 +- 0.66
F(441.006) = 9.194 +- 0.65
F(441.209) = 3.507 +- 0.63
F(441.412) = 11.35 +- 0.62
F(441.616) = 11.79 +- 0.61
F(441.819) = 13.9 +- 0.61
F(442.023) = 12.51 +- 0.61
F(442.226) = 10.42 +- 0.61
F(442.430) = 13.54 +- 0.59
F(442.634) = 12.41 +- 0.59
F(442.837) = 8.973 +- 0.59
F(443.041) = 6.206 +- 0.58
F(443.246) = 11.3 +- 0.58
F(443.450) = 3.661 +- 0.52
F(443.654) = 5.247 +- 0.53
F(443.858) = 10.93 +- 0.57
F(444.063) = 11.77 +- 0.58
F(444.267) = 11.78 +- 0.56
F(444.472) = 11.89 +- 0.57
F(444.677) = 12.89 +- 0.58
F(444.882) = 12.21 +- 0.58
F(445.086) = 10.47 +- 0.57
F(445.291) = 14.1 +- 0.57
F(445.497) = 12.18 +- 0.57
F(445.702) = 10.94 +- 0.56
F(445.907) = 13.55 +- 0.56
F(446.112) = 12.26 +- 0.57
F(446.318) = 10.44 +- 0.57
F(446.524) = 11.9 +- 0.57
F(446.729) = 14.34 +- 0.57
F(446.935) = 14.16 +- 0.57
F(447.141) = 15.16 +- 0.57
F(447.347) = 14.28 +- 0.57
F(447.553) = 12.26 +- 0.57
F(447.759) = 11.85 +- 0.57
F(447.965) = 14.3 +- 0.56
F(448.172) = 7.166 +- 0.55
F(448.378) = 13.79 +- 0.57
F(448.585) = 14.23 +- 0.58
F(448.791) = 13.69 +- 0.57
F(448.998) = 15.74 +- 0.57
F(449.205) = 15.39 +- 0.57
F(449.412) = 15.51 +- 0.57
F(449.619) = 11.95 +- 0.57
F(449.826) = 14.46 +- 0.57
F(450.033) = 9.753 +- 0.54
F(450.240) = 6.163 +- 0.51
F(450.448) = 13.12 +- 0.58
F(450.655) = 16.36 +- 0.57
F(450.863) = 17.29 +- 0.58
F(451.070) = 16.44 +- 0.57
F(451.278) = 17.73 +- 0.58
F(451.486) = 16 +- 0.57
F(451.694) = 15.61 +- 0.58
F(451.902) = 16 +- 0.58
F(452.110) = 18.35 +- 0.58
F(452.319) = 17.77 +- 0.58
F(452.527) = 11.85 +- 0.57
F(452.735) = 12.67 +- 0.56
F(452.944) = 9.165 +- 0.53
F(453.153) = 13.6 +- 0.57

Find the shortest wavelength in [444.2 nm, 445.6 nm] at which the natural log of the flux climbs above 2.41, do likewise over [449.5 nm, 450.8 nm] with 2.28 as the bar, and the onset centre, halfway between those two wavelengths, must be 446.94 nm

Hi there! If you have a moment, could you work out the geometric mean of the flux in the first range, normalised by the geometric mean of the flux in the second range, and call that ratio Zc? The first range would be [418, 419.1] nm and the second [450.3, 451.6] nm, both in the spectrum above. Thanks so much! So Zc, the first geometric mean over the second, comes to 0.70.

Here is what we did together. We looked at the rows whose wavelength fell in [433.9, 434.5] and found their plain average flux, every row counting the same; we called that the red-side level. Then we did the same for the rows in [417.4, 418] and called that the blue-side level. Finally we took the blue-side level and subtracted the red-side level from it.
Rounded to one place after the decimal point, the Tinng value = 6.8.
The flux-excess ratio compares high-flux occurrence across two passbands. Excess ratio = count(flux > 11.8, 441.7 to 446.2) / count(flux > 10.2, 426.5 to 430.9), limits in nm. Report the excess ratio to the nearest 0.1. 0.9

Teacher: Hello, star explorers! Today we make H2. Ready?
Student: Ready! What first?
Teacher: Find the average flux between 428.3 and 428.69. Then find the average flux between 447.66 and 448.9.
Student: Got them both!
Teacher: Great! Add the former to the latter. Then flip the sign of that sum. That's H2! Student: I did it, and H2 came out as -13.6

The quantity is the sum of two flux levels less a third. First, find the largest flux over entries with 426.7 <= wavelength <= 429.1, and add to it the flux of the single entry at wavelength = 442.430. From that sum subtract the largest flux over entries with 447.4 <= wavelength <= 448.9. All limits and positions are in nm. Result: 12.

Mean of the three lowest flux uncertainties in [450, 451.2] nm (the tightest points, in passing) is 0.54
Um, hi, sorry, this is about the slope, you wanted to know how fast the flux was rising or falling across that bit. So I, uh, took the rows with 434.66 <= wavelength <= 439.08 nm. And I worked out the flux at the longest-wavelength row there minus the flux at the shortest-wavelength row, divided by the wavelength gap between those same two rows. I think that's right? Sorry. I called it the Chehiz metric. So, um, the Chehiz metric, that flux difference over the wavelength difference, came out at -1.12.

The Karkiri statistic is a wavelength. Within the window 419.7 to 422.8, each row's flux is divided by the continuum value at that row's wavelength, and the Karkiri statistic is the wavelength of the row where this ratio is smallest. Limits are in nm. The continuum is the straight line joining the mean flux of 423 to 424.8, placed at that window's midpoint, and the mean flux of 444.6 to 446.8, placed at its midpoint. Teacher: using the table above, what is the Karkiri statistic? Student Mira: 421.157 nm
